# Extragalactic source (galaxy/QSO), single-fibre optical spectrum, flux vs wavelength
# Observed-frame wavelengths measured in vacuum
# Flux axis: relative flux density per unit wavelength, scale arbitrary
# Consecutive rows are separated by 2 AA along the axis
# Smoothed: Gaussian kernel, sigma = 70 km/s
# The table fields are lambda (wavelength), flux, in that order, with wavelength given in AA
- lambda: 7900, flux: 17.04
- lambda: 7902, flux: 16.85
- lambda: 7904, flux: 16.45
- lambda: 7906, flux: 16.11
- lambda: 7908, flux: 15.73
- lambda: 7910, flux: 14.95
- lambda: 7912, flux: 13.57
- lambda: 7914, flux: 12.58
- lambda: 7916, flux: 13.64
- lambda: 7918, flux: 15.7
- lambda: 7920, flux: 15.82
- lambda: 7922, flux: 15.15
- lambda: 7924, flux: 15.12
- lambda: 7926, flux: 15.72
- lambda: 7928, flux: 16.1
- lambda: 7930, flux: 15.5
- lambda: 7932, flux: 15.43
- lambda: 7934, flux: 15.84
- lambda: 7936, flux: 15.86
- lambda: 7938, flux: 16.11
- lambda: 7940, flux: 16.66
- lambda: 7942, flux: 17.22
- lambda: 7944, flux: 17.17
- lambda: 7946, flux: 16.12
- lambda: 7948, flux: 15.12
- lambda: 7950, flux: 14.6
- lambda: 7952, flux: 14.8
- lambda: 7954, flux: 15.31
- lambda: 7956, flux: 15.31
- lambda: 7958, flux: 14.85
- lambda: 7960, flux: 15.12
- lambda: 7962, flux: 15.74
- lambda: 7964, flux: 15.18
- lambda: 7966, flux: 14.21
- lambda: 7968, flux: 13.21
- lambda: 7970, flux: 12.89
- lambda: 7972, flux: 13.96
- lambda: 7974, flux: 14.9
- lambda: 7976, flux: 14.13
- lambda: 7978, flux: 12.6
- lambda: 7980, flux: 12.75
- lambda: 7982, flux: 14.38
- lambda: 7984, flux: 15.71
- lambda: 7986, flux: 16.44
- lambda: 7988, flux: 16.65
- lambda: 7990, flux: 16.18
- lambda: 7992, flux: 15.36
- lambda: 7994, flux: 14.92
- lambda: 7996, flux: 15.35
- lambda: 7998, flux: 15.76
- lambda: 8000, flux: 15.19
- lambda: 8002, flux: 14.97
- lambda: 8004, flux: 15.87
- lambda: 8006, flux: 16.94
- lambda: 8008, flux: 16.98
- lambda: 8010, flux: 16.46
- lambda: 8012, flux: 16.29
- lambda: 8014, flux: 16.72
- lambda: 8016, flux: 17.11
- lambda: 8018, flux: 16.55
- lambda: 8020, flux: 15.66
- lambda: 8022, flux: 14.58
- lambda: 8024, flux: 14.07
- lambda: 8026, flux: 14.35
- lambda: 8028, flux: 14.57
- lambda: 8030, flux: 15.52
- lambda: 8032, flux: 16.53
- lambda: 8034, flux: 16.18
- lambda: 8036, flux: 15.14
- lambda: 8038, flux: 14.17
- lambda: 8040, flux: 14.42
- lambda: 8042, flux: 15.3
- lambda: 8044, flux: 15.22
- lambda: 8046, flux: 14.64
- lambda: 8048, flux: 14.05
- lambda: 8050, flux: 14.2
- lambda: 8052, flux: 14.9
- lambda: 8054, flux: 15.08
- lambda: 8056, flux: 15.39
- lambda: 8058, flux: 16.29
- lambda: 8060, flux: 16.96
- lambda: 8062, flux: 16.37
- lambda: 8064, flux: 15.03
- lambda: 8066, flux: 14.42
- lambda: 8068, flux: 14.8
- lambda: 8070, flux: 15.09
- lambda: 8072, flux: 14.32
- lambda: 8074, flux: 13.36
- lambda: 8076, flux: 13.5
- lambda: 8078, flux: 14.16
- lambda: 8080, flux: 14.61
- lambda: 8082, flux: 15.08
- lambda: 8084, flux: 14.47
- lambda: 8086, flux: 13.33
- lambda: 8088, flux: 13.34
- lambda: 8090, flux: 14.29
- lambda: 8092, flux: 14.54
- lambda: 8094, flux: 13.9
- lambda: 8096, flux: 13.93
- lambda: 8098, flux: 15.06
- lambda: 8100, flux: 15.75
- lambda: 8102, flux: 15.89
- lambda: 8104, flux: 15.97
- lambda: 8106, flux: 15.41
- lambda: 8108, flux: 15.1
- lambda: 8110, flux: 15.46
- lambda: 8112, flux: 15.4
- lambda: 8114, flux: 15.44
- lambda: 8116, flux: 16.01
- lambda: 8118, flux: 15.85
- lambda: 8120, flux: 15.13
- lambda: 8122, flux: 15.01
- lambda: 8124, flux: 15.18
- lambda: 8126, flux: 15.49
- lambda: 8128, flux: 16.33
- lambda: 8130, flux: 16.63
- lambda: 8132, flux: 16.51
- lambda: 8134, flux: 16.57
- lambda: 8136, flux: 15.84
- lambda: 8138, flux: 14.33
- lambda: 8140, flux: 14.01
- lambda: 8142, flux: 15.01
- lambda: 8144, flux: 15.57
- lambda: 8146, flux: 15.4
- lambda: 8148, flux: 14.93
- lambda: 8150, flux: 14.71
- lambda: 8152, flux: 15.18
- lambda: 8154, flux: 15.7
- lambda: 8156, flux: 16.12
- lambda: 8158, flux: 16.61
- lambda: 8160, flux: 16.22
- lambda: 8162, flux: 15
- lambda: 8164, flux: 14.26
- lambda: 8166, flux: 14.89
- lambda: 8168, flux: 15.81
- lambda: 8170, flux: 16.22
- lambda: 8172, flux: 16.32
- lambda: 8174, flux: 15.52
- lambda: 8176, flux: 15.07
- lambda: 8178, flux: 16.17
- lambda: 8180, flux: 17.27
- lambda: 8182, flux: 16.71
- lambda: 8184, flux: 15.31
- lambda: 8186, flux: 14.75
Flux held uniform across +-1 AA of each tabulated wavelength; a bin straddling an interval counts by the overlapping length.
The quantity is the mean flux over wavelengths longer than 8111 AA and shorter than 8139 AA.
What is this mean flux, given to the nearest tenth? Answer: 15.7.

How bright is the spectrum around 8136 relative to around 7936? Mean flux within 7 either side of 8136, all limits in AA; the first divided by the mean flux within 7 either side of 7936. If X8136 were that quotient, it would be 0.97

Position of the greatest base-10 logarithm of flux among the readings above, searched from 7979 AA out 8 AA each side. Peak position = 7986 AA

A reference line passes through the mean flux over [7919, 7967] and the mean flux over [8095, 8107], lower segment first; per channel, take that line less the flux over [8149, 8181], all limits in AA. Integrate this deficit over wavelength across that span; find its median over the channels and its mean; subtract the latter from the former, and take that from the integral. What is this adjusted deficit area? -15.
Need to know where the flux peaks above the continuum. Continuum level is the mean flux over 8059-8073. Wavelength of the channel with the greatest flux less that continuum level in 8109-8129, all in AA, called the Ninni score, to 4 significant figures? 8128 AA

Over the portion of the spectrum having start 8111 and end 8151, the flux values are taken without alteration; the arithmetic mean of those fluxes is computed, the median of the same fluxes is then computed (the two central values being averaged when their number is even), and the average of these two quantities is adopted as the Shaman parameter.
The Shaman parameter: 15.4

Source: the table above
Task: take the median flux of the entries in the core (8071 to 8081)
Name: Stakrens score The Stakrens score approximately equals 14.2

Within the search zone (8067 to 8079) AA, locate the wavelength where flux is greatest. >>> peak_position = 8070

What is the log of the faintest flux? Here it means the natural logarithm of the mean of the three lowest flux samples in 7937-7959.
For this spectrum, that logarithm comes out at 2.69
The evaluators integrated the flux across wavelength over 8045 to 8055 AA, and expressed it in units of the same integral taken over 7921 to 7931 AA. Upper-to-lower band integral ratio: 0.94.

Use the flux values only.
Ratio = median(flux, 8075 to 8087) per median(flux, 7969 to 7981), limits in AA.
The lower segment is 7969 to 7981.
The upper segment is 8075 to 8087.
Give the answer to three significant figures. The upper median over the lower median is 1.07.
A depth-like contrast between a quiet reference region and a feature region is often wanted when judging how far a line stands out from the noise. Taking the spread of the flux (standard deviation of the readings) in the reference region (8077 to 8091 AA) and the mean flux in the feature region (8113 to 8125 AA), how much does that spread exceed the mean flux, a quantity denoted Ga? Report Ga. -14.8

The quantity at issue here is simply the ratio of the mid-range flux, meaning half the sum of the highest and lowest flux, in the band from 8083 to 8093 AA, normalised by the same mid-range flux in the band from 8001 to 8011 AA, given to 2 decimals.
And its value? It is 0.87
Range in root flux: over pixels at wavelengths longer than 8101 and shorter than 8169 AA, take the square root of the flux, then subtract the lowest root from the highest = 0.33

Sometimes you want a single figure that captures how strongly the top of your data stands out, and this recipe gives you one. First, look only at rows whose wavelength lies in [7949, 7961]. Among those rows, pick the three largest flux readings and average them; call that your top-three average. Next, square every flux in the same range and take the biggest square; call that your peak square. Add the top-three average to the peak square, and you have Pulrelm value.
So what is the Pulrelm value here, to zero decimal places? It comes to 250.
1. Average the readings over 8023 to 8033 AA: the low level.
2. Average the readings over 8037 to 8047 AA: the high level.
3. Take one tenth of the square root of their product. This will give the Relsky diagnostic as 1.49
